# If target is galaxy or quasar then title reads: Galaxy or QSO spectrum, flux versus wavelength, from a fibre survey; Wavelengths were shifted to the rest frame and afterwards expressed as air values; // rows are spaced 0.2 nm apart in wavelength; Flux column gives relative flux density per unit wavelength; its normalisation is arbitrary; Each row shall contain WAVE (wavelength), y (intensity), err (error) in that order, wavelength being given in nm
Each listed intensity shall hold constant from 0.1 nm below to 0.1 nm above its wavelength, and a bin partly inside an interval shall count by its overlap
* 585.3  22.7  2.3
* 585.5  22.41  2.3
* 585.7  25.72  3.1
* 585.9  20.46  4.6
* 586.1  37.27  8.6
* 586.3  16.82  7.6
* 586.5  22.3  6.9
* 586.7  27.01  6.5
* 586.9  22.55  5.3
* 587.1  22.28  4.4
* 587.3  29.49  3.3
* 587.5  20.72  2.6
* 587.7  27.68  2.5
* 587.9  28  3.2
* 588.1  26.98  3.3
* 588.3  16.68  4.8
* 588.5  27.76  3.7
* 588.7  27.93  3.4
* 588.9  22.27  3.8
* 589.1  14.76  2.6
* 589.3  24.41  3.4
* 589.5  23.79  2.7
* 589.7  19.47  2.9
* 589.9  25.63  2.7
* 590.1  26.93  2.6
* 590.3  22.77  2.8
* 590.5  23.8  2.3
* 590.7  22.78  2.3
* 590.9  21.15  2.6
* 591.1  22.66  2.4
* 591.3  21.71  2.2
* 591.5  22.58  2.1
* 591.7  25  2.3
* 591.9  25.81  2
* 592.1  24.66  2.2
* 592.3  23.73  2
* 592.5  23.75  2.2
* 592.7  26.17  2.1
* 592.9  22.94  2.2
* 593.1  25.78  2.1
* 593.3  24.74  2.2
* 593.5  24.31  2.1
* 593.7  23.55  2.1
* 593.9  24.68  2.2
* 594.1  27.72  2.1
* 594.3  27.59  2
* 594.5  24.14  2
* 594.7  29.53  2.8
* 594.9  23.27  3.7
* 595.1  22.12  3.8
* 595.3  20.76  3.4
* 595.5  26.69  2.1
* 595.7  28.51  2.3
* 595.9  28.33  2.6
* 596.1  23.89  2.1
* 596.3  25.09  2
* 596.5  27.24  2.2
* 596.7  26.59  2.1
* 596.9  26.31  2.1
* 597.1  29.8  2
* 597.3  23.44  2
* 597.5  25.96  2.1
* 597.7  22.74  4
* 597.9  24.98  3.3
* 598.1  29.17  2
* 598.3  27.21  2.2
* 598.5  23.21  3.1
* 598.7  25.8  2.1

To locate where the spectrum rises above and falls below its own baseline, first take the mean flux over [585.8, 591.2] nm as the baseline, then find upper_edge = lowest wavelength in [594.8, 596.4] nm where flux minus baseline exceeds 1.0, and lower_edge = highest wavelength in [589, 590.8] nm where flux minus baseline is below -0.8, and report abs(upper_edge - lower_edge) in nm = 4.80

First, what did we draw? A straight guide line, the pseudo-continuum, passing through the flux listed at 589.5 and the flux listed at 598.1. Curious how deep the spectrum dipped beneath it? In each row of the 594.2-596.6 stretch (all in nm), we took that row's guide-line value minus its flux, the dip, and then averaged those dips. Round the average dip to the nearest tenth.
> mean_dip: 1.9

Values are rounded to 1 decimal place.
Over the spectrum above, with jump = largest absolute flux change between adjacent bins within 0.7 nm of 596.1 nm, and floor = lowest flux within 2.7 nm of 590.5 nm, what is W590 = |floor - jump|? 10.3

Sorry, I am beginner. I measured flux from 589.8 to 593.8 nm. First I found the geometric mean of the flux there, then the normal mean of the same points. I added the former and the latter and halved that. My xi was 24.0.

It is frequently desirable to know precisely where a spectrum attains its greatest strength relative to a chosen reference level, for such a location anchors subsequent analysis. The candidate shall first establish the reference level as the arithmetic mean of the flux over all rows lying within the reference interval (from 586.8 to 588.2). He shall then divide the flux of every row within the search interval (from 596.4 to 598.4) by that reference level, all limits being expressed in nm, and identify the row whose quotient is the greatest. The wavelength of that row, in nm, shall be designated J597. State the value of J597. 597.1 nm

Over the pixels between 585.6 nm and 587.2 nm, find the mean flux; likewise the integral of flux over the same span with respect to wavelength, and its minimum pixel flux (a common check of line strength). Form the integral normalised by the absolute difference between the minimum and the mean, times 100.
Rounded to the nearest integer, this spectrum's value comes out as 520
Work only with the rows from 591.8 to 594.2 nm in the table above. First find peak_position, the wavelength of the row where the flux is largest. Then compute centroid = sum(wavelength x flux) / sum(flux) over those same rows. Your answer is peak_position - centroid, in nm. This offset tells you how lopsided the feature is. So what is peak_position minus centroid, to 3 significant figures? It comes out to 1.09 nm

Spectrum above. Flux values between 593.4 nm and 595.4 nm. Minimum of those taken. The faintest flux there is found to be 20.76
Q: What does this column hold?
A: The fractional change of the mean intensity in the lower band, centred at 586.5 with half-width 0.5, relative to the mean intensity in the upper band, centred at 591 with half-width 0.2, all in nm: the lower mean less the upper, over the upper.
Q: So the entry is 0.15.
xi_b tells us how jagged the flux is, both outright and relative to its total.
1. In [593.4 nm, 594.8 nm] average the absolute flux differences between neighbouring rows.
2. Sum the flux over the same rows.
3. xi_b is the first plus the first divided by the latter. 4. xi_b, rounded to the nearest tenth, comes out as 2.3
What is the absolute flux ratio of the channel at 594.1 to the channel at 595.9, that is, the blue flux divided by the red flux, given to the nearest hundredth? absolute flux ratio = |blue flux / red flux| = 0.98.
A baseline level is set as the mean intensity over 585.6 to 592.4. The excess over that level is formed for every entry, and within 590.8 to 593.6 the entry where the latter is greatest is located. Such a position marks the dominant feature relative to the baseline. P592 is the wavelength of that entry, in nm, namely 592.7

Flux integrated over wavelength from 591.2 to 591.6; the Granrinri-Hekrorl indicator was 8.9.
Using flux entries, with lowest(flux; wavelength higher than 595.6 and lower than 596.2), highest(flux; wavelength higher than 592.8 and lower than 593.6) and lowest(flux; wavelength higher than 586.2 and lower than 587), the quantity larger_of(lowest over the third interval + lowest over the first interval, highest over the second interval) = 40.7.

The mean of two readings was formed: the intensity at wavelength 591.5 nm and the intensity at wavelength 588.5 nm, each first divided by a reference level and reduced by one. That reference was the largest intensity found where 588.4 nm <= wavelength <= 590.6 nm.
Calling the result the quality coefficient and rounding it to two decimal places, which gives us -0.10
